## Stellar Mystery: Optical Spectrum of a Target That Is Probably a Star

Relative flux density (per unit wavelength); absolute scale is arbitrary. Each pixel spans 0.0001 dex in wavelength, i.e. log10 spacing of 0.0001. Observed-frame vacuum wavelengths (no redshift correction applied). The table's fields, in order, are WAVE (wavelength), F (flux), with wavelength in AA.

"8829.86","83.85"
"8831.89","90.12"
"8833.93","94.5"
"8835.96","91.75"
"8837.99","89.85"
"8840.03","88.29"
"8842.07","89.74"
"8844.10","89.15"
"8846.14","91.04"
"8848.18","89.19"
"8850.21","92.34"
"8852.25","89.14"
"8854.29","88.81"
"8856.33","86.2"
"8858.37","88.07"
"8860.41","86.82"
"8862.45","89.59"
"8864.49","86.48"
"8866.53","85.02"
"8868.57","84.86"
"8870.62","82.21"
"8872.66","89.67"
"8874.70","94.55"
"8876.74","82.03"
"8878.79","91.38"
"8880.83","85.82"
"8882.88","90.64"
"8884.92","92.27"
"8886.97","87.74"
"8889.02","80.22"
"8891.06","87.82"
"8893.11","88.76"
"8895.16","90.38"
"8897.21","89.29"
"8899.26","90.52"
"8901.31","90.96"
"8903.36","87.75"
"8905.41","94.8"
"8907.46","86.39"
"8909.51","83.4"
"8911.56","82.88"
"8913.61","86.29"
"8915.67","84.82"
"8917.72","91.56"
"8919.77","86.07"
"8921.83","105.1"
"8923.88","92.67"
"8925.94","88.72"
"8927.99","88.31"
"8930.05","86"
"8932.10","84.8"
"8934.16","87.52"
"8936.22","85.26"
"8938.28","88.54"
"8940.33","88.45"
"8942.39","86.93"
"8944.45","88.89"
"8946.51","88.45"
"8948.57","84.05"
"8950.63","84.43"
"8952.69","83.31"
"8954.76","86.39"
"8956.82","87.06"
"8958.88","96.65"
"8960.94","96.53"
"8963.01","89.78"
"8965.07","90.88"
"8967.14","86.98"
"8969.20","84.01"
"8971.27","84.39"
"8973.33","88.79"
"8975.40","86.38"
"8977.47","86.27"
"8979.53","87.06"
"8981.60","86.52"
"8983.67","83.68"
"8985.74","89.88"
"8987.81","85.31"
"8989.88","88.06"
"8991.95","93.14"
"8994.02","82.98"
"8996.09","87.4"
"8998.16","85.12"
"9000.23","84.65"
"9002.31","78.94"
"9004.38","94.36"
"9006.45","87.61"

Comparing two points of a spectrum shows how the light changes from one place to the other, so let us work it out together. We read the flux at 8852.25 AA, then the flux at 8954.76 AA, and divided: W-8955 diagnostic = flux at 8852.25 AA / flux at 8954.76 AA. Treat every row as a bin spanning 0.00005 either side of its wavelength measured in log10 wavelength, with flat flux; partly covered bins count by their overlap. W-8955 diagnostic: 1.03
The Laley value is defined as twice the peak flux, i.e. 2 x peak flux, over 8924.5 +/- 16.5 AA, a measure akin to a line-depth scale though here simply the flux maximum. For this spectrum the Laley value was 210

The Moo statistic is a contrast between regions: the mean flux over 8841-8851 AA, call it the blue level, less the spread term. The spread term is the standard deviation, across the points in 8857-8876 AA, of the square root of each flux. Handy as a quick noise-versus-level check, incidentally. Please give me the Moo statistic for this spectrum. 90.1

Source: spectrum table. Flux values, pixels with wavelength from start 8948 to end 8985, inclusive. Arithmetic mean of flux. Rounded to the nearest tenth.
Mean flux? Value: 87.4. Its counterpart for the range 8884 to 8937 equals 88.5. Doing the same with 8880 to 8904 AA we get 88.5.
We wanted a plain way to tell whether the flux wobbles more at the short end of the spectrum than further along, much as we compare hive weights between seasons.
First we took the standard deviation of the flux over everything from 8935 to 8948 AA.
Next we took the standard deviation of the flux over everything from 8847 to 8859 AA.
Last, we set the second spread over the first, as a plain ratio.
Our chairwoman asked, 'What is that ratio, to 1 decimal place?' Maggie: 1.4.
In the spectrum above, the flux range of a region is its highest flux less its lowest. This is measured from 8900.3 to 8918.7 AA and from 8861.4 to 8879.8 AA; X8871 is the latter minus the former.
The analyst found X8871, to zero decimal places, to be 1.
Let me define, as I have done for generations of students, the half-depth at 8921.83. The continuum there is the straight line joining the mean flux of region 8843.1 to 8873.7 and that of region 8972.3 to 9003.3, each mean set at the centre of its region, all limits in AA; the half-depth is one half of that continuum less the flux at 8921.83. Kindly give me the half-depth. -9.0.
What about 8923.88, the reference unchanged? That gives -2.8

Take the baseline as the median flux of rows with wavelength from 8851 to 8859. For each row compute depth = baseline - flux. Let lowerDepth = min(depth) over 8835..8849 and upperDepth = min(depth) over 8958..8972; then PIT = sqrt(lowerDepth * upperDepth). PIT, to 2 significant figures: 5.2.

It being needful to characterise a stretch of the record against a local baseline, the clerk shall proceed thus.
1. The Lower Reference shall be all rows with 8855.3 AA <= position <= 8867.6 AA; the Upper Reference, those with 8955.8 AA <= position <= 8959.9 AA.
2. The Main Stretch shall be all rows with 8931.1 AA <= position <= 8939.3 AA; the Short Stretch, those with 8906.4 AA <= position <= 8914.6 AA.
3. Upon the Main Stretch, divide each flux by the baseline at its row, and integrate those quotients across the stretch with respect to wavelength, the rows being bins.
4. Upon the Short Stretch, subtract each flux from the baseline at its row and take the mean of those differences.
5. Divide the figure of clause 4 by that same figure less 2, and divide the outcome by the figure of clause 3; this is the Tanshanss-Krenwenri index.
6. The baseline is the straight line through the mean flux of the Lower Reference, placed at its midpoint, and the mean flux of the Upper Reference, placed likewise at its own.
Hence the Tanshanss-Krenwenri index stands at 0.22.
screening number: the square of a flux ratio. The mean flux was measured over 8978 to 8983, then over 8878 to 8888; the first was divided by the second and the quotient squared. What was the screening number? 0.94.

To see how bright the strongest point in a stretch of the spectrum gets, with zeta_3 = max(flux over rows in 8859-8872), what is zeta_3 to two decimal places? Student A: 89.59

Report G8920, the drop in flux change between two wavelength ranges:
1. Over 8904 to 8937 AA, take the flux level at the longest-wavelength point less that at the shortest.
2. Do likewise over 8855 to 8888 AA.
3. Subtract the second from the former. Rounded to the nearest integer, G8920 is -11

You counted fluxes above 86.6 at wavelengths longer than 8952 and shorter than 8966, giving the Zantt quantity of 5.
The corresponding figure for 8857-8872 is 3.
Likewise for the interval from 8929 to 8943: 4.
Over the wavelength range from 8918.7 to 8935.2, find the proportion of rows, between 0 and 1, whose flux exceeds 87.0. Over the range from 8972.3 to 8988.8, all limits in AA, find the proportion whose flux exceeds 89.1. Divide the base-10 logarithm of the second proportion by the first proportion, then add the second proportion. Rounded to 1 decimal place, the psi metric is -1.3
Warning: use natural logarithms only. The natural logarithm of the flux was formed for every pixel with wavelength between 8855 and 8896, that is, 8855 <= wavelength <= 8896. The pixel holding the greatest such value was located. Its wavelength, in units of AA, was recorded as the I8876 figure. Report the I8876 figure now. 8874.70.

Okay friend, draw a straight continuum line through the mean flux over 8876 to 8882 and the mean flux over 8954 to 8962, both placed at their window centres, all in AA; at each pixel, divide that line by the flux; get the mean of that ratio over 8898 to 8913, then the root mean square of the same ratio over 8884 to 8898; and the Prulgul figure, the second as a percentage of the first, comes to 99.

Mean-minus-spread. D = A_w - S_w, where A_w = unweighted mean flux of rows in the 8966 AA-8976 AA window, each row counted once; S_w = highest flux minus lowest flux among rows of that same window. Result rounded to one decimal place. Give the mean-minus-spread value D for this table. 81.3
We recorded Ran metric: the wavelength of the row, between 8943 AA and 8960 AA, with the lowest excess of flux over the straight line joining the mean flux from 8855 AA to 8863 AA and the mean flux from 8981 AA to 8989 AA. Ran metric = 8952.69 AA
